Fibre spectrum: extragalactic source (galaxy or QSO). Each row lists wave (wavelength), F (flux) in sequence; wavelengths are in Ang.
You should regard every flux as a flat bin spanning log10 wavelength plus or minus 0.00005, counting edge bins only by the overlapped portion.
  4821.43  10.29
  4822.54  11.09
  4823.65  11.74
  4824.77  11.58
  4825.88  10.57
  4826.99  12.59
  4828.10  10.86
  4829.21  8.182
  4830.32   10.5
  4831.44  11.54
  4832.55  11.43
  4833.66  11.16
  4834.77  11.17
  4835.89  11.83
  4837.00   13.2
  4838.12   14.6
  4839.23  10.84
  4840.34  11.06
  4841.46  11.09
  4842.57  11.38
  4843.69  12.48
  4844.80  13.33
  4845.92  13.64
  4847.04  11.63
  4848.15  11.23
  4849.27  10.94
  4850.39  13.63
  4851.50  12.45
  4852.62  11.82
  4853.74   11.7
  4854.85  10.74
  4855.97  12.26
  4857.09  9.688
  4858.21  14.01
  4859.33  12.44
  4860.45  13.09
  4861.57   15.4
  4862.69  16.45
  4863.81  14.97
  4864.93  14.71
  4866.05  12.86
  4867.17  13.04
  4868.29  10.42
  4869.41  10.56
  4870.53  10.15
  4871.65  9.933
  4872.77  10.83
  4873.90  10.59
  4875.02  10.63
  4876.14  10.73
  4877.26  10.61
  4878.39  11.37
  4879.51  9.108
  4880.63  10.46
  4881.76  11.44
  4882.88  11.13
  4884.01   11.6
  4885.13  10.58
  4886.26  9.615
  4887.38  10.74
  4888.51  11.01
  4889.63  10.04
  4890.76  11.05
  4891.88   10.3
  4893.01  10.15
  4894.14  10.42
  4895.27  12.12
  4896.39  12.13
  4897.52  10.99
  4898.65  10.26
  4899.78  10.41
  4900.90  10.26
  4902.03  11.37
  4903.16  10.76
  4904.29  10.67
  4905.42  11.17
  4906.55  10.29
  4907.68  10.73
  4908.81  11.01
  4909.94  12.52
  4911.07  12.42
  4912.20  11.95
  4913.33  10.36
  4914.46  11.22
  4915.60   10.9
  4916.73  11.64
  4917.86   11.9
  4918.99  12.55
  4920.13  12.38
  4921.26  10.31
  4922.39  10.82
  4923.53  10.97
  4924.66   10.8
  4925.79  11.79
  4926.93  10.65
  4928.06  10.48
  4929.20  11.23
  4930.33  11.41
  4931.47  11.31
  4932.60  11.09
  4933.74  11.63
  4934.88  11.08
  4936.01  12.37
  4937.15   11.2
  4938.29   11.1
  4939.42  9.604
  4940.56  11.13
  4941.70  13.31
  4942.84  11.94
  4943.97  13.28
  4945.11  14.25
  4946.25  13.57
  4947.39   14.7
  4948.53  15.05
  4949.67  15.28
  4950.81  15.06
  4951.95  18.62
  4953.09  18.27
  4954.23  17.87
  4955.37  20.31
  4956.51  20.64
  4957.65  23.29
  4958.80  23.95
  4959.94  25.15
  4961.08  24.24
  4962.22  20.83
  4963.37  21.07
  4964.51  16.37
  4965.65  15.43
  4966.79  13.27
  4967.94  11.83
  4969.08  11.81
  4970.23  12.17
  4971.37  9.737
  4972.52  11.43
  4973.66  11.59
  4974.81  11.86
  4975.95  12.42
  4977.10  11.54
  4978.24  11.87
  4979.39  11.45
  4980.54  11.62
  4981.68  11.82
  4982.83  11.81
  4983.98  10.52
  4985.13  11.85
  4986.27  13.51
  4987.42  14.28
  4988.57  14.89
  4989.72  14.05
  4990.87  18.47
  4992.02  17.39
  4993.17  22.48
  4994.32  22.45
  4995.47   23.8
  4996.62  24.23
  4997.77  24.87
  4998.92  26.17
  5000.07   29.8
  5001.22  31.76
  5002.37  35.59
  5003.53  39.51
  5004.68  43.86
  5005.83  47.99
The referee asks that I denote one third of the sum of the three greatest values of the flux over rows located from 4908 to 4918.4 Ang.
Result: 12.3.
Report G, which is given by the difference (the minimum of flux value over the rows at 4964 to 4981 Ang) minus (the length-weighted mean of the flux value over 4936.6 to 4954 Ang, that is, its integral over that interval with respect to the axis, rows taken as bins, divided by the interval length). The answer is -4.1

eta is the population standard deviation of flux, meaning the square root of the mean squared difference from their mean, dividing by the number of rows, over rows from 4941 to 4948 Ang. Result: 0.9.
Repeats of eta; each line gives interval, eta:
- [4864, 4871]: 1.7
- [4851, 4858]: 1.0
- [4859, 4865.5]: 1.4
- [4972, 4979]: 0.3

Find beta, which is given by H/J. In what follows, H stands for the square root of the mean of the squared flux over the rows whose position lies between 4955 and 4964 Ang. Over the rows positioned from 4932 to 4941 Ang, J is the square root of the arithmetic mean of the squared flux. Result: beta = 2.01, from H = 23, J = 11.2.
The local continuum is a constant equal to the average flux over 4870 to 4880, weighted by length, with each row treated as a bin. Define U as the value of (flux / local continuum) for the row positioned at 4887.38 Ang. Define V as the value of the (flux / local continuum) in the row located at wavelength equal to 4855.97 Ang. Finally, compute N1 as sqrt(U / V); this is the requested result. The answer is 0.94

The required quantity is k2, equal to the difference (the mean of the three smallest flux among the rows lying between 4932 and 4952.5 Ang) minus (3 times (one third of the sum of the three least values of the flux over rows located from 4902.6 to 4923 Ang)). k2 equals -20.4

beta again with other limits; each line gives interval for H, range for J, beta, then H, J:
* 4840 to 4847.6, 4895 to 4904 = 1.10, 12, 11.1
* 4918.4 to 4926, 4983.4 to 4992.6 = 0.78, 11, 14.6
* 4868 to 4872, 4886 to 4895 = 0.98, 10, 10.4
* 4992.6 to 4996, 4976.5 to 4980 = 1.97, 23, 11.6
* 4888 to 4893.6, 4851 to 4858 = 0.92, 11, 11.5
